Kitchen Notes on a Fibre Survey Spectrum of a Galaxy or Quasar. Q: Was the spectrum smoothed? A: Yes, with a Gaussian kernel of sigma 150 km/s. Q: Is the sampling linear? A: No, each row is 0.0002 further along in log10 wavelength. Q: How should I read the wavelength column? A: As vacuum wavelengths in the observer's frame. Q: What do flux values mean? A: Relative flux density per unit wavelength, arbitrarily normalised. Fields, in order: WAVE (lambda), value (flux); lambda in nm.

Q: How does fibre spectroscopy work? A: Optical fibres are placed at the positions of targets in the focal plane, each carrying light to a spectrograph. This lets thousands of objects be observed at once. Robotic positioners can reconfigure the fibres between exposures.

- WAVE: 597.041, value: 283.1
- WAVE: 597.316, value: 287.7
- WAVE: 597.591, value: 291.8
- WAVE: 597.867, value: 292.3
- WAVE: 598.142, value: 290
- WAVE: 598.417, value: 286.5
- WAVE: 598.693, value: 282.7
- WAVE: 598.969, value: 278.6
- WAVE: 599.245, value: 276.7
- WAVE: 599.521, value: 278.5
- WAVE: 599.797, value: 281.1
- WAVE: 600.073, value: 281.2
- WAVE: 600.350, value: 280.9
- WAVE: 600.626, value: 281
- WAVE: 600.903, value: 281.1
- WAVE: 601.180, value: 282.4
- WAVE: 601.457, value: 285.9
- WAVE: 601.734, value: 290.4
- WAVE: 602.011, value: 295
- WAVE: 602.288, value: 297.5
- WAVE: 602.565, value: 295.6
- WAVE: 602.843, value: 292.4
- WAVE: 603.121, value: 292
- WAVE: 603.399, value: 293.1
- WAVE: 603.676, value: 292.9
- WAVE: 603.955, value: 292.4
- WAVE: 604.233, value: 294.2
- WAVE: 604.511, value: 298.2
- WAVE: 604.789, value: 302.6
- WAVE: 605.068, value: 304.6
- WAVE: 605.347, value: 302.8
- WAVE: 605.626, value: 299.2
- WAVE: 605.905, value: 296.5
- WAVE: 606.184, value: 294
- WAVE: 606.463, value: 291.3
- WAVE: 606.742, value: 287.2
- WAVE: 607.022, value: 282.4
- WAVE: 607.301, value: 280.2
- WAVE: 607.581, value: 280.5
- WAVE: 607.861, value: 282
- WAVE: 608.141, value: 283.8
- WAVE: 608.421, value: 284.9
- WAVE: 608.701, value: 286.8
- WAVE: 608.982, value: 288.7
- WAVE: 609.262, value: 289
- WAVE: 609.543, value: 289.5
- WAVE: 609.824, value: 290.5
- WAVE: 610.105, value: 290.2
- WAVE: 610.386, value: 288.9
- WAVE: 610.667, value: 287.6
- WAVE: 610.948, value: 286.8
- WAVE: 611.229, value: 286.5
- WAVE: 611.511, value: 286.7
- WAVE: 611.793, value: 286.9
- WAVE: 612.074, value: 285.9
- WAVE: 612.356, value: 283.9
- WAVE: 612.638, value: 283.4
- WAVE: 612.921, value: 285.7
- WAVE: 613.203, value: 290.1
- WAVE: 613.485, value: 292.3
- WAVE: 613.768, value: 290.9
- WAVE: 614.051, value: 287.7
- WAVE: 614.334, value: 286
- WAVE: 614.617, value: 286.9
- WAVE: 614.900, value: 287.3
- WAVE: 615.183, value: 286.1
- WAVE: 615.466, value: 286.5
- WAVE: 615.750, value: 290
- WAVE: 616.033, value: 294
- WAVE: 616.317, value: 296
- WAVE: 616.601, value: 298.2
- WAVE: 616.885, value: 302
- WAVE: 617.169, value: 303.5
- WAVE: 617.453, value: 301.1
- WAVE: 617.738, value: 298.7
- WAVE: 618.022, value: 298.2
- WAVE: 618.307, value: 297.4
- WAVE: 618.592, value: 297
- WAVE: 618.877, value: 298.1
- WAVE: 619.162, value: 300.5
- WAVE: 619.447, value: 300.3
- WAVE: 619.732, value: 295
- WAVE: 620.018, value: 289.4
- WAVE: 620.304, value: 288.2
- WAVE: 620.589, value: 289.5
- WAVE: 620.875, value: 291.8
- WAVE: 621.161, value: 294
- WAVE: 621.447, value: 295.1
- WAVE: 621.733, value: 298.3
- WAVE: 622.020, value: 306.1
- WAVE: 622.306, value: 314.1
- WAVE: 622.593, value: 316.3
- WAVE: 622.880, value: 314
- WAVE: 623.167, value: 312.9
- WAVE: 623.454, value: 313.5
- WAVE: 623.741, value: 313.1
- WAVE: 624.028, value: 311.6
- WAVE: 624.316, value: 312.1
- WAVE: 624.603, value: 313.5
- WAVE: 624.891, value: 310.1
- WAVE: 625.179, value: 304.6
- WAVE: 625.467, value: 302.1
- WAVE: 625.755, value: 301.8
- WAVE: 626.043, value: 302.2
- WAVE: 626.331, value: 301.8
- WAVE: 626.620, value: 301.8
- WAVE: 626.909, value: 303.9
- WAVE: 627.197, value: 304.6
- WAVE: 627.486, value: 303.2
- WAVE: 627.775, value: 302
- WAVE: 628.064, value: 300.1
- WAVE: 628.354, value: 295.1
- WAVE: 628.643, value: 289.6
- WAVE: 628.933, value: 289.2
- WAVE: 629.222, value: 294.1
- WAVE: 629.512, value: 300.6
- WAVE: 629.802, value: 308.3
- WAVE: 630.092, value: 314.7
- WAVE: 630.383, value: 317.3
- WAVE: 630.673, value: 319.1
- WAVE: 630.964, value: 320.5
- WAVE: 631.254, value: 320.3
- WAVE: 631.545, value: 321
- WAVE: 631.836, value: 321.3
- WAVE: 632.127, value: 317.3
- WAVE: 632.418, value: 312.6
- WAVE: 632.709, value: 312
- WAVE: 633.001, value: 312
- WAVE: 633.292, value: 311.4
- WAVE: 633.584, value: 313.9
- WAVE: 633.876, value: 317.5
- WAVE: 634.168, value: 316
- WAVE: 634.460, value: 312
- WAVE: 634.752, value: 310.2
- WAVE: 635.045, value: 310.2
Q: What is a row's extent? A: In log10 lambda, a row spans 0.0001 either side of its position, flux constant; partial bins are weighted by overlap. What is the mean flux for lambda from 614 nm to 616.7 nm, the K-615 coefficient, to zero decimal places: 290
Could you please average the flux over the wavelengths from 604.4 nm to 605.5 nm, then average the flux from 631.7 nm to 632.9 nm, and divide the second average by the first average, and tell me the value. 1.05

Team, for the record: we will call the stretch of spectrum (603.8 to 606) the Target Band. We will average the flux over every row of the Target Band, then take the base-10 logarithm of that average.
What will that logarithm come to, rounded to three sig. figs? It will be 2.48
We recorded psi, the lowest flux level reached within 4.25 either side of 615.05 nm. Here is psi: 283.4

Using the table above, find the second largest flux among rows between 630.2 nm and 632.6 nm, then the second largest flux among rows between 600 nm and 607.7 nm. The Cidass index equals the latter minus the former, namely -18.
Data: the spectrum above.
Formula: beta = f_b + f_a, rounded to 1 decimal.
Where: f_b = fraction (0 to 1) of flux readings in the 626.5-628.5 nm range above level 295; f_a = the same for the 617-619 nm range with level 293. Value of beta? 2.0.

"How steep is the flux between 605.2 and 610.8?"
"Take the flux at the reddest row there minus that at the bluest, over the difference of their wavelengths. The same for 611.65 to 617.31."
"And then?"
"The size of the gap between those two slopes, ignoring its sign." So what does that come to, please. 5.9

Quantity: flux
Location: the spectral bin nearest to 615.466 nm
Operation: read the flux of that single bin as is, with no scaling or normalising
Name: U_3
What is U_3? 286.5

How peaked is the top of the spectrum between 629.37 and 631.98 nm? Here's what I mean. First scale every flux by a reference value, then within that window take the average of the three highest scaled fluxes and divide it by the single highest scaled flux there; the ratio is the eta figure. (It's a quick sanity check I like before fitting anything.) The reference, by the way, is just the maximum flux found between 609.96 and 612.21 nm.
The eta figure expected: 0.999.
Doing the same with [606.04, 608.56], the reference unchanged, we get 0.989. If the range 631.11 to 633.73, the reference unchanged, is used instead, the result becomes 0.999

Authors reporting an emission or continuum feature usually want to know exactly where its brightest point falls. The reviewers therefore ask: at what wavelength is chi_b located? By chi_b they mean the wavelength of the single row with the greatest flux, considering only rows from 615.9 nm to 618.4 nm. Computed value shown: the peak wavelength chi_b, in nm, 617.169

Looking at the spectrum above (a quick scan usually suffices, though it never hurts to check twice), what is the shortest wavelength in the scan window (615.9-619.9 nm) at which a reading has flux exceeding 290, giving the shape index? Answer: 616.033 nm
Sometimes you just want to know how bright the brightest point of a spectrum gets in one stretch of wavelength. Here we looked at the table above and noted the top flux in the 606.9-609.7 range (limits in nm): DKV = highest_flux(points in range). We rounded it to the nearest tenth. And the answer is 289.5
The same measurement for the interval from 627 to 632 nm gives 321.3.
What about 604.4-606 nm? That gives 304.6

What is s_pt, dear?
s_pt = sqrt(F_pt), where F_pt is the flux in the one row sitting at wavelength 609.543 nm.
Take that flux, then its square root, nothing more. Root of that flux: 17.01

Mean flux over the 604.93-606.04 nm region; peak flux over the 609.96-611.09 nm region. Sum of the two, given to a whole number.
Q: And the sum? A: 591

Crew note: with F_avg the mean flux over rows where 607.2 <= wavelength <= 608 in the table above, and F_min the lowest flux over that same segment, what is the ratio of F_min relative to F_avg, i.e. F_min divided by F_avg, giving 0.998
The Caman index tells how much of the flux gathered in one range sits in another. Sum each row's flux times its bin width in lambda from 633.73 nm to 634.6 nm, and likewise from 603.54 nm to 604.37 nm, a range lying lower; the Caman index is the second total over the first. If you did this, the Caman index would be 0.89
